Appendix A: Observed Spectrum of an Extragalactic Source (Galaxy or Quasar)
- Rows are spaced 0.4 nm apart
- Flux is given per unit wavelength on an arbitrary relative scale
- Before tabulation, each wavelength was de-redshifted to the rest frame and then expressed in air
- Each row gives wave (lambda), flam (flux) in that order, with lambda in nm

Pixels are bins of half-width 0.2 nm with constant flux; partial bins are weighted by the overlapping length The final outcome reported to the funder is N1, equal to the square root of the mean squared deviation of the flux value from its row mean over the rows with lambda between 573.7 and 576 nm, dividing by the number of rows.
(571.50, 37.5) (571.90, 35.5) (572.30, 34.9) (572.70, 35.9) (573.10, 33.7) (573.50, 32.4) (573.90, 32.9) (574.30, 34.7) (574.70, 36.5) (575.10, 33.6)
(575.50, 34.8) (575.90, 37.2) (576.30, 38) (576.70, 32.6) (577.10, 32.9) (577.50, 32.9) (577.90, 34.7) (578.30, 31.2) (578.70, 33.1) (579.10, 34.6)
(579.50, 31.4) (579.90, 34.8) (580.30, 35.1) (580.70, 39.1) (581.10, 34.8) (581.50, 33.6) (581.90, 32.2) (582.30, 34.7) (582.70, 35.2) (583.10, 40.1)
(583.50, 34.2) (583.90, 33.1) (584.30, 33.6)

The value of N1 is 1.5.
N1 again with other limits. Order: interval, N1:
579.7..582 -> 2.1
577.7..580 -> 1.5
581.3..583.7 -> 2.5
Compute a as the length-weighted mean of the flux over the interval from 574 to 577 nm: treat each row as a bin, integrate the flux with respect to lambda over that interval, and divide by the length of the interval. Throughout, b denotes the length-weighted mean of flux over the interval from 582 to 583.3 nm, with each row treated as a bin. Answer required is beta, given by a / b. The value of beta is 0.97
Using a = 35.2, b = 36.3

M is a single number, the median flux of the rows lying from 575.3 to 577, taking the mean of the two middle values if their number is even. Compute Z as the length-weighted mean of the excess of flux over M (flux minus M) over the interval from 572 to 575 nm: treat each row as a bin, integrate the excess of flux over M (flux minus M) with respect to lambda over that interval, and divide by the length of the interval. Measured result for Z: -1.56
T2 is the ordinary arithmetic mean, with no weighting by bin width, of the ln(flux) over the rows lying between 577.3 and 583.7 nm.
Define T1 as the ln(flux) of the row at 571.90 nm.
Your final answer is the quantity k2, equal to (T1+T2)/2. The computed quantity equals 3.55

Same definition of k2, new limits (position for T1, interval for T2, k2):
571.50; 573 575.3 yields 3.57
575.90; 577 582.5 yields 3.57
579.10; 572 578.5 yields 3.54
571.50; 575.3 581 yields 3.58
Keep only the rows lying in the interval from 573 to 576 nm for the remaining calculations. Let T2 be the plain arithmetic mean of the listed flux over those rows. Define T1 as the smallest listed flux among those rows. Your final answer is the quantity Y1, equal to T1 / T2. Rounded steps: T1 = 32.4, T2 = 34.5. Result 0.94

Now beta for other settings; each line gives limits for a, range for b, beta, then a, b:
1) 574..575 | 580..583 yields 1.00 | 35.1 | 35.1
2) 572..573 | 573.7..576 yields 1.01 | 35.2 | 34.9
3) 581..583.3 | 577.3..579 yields 1.06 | 35.1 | 33.1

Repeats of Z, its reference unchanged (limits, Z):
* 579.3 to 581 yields -0.92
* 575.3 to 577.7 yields -1.27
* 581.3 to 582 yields -3.00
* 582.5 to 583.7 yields 0.50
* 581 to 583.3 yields -0.89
